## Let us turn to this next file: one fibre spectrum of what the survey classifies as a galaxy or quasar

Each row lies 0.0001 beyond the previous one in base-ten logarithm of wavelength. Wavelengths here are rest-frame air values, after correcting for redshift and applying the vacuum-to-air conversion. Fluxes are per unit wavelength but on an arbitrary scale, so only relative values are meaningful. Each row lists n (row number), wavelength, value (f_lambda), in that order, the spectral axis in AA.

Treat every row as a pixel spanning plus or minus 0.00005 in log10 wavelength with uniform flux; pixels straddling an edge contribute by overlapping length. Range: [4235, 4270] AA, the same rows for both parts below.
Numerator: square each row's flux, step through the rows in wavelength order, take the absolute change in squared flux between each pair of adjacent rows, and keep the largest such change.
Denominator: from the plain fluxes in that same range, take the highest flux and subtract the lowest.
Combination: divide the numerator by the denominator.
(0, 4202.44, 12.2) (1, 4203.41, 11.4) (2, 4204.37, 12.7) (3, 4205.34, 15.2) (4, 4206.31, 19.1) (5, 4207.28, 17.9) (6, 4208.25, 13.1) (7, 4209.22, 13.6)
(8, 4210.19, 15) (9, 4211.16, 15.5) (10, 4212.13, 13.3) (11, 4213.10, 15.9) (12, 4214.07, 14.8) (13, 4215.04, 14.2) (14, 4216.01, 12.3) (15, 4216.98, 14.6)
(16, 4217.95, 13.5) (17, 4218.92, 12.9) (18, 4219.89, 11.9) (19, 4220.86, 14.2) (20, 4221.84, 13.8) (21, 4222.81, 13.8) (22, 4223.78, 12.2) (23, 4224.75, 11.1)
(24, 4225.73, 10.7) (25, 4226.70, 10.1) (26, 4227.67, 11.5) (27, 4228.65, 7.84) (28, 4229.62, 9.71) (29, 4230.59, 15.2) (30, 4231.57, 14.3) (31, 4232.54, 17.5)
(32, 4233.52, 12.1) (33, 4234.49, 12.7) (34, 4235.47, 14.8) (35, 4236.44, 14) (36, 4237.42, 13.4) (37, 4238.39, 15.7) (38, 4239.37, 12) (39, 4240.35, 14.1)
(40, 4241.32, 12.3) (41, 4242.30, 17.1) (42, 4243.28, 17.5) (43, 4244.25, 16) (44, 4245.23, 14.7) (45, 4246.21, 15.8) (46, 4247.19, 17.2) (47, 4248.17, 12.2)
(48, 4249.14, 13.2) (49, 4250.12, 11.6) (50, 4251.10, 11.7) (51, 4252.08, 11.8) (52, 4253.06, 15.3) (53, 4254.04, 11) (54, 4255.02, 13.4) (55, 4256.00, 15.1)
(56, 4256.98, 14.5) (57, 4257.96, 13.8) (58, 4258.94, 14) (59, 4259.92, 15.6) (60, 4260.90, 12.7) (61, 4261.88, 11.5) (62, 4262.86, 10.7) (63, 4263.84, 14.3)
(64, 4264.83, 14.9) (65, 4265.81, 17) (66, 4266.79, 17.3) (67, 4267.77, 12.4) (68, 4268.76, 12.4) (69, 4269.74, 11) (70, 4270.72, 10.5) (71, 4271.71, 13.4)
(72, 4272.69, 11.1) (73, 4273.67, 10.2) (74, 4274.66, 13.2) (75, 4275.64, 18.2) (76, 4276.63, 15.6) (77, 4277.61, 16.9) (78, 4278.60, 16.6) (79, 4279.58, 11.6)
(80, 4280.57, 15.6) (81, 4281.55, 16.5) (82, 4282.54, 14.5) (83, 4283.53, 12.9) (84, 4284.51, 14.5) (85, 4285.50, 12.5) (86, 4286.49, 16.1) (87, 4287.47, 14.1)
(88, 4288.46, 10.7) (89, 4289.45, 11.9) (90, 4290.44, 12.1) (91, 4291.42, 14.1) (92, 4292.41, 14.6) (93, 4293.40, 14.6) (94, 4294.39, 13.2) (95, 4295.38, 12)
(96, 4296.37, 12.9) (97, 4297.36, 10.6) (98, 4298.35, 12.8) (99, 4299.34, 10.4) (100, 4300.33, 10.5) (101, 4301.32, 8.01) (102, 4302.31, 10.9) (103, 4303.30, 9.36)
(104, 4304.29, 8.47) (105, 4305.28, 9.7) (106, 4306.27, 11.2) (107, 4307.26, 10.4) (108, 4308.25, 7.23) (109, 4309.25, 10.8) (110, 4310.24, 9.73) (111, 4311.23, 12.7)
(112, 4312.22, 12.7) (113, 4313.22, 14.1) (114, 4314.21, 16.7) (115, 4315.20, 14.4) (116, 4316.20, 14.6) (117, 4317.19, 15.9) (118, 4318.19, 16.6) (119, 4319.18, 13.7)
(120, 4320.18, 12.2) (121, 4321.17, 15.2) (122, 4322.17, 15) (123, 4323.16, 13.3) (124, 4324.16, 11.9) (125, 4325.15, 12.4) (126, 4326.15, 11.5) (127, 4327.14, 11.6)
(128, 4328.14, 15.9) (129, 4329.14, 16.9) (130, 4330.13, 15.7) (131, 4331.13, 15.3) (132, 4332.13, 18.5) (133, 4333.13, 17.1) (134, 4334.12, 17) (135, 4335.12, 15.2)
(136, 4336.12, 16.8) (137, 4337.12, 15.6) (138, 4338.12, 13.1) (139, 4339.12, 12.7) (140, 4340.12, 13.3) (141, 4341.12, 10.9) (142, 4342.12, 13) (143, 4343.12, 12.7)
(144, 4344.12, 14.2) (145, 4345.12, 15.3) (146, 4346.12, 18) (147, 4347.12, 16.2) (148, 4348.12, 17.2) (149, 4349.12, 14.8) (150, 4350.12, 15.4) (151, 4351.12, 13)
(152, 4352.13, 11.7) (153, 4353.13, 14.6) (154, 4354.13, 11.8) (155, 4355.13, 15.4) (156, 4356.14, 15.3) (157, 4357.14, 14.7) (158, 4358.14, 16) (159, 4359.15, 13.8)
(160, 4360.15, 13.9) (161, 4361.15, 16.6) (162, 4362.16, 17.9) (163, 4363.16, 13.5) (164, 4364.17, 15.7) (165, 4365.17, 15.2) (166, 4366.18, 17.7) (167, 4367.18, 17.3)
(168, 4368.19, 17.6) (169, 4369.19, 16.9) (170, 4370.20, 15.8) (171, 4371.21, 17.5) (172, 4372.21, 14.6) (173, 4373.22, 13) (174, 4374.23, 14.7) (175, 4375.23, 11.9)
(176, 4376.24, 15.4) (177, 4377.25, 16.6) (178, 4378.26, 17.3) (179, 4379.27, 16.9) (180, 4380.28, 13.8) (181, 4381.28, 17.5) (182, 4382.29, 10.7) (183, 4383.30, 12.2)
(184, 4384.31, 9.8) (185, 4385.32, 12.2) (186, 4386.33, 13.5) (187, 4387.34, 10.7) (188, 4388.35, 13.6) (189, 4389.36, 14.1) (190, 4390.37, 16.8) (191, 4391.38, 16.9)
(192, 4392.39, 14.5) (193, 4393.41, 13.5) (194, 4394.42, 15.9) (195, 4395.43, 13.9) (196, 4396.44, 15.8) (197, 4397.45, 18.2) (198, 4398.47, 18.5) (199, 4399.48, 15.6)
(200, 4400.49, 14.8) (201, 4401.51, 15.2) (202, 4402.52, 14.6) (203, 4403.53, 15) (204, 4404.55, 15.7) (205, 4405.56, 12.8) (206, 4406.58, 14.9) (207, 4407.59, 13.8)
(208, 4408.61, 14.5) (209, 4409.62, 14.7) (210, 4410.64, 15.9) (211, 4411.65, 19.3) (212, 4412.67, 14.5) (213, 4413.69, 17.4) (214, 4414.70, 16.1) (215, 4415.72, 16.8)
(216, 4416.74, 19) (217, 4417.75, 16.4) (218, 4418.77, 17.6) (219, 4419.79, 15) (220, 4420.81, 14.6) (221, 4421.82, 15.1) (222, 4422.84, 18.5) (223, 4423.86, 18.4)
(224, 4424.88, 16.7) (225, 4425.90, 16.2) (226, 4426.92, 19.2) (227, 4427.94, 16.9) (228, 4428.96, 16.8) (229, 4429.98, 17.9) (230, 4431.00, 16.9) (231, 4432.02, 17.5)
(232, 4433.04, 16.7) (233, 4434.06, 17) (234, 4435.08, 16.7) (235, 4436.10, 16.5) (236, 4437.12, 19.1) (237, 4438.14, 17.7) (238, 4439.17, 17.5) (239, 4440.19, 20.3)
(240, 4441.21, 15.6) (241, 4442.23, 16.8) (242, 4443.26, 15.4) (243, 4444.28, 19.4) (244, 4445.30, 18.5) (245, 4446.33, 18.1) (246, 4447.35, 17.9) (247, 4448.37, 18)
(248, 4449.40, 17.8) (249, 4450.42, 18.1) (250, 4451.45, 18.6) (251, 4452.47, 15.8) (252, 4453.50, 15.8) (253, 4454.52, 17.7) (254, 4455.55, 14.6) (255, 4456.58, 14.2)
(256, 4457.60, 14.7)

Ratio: 21.6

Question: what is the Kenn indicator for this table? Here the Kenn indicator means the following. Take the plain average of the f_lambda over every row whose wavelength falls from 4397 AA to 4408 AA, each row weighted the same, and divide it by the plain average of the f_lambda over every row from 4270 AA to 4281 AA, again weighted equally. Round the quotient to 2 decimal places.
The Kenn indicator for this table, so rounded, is 1.11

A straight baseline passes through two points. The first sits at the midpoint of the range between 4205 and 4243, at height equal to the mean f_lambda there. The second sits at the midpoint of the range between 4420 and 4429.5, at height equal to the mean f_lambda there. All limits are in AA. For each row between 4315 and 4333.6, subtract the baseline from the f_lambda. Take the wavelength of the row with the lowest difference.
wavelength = 4326.15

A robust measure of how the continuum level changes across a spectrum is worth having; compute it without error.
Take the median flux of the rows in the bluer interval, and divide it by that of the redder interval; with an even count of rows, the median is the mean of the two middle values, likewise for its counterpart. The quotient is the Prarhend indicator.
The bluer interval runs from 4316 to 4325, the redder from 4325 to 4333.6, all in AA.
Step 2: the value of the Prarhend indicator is 0.93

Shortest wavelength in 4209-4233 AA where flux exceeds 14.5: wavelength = 4210.19 AA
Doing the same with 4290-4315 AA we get 4292.41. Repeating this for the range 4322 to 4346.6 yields 4322.17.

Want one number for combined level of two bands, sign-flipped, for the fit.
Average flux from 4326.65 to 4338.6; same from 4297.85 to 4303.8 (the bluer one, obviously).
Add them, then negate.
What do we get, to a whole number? -26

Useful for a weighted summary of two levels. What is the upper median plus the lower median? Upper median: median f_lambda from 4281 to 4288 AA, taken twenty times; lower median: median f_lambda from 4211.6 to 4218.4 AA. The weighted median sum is 304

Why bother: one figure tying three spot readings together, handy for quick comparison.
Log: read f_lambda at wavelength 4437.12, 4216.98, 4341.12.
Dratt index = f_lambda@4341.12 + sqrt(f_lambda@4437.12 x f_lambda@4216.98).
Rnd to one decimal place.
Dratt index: 27.6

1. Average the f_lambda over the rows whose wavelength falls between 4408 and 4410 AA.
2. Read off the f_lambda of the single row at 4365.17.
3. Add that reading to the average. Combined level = 29.8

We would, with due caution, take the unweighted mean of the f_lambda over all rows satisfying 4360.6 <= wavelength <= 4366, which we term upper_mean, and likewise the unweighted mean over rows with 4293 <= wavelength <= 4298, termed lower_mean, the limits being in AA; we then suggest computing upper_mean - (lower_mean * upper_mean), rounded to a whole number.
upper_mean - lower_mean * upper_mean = -184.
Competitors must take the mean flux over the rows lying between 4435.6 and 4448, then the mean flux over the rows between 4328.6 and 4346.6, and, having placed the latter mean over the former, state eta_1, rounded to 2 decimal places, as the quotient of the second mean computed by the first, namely 0.85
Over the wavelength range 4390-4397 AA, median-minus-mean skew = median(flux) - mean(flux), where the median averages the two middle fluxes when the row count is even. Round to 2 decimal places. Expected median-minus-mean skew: 0.47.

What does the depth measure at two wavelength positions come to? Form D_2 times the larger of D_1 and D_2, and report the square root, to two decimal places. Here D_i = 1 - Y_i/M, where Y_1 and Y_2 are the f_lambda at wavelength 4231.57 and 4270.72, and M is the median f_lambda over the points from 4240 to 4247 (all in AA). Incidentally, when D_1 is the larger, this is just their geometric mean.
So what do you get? 0.34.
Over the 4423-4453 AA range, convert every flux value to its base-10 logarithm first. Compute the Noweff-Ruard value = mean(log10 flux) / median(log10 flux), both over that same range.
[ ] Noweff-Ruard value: 1.000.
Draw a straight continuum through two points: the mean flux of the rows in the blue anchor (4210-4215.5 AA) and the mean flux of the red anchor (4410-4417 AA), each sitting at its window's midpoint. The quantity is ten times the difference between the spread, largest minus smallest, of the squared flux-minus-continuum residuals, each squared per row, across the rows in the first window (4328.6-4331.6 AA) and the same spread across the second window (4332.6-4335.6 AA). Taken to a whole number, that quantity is 3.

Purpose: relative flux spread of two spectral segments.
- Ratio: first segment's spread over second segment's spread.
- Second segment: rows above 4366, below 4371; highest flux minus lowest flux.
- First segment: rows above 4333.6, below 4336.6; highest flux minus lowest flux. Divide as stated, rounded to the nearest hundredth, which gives 0.95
